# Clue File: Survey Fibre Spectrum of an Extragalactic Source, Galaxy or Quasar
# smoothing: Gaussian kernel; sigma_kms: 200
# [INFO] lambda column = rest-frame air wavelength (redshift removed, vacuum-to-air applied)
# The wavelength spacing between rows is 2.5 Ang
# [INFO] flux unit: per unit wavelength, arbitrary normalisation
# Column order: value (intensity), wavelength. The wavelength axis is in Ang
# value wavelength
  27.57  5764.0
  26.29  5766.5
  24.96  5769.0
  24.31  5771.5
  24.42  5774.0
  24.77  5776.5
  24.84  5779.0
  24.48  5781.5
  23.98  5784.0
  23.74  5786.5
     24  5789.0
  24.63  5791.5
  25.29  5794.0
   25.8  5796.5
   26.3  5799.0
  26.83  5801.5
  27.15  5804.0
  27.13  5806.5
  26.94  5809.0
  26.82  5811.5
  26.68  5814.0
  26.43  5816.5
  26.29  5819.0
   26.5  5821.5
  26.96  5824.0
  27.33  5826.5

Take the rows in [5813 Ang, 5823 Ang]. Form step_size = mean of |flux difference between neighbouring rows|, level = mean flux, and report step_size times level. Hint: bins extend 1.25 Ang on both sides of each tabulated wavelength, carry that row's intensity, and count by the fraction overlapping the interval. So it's 5.3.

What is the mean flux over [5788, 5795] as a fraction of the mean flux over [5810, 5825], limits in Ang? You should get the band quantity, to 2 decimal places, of 0.93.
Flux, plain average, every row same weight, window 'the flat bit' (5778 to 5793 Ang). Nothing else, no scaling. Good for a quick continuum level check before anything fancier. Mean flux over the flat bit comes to 24.3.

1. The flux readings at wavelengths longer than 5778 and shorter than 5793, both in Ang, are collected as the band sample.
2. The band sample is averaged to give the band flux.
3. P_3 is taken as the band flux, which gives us 24.3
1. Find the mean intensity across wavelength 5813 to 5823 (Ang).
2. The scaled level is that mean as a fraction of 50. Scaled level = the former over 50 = 0.530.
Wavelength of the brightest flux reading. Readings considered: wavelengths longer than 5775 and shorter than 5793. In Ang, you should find 5779.0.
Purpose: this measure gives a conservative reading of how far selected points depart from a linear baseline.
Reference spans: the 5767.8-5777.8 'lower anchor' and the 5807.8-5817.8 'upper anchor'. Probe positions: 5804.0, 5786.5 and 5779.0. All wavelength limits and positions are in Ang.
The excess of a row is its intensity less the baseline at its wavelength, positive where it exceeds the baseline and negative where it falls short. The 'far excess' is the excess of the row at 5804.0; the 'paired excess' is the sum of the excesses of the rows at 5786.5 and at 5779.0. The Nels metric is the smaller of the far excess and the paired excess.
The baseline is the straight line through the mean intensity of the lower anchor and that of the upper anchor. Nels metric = -1.7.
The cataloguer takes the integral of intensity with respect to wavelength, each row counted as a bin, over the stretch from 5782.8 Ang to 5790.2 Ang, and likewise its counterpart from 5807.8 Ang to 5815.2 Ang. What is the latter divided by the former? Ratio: 1.12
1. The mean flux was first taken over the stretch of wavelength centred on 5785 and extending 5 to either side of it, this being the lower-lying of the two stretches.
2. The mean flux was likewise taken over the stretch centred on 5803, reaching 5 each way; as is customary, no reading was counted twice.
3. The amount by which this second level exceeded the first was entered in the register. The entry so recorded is 2.8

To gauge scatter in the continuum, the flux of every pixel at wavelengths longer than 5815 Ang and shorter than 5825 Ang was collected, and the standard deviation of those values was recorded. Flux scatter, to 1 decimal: 0.3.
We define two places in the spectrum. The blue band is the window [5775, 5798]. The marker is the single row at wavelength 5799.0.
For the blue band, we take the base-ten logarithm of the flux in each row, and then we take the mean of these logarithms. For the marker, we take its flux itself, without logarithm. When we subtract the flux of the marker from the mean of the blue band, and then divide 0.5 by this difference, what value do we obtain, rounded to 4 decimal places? -0.0201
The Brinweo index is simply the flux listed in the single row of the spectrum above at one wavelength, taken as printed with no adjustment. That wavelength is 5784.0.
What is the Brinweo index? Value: 23.98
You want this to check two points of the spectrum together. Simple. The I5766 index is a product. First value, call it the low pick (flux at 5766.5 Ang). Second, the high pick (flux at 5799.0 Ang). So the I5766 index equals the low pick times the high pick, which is 691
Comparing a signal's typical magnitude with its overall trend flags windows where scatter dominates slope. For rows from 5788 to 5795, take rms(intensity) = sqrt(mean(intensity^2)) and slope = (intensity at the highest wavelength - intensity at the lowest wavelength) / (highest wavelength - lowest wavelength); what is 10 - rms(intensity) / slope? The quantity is -86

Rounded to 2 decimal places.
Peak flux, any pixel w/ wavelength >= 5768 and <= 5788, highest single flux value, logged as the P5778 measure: 24.96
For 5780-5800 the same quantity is 26.30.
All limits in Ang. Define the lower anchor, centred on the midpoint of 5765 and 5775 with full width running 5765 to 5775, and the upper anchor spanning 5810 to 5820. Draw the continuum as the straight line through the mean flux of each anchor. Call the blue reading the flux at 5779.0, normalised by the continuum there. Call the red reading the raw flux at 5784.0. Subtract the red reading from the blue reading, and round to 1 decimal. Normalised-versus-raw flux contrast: -23.0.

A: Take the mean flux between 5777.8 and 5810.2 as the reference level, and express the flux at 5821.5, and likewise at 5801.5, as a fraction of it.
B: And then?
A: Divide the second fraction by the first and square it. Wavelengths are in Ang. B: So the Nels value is 1.03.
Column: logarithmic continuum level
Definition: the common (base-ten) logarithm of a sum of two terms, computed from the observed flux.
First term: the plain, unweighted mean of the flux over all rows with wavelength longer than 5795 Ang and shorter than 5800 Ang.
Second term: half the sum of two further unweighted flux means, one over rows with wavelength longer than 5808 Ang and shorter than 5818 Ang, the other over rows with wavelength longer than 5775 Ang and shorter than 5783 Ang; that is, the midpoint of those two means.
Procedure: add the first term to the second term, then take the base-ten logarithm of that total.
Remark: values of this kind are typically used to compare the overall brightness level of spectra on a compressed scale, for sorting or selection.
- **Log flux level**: 1.71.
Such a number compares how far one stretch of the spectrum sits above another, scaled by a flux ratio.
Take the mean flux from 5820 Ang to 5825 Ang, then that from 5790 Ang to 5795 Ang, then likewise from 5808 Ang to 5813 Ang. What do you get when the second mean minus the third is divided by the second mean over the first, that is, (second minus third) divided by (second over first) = -2.1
